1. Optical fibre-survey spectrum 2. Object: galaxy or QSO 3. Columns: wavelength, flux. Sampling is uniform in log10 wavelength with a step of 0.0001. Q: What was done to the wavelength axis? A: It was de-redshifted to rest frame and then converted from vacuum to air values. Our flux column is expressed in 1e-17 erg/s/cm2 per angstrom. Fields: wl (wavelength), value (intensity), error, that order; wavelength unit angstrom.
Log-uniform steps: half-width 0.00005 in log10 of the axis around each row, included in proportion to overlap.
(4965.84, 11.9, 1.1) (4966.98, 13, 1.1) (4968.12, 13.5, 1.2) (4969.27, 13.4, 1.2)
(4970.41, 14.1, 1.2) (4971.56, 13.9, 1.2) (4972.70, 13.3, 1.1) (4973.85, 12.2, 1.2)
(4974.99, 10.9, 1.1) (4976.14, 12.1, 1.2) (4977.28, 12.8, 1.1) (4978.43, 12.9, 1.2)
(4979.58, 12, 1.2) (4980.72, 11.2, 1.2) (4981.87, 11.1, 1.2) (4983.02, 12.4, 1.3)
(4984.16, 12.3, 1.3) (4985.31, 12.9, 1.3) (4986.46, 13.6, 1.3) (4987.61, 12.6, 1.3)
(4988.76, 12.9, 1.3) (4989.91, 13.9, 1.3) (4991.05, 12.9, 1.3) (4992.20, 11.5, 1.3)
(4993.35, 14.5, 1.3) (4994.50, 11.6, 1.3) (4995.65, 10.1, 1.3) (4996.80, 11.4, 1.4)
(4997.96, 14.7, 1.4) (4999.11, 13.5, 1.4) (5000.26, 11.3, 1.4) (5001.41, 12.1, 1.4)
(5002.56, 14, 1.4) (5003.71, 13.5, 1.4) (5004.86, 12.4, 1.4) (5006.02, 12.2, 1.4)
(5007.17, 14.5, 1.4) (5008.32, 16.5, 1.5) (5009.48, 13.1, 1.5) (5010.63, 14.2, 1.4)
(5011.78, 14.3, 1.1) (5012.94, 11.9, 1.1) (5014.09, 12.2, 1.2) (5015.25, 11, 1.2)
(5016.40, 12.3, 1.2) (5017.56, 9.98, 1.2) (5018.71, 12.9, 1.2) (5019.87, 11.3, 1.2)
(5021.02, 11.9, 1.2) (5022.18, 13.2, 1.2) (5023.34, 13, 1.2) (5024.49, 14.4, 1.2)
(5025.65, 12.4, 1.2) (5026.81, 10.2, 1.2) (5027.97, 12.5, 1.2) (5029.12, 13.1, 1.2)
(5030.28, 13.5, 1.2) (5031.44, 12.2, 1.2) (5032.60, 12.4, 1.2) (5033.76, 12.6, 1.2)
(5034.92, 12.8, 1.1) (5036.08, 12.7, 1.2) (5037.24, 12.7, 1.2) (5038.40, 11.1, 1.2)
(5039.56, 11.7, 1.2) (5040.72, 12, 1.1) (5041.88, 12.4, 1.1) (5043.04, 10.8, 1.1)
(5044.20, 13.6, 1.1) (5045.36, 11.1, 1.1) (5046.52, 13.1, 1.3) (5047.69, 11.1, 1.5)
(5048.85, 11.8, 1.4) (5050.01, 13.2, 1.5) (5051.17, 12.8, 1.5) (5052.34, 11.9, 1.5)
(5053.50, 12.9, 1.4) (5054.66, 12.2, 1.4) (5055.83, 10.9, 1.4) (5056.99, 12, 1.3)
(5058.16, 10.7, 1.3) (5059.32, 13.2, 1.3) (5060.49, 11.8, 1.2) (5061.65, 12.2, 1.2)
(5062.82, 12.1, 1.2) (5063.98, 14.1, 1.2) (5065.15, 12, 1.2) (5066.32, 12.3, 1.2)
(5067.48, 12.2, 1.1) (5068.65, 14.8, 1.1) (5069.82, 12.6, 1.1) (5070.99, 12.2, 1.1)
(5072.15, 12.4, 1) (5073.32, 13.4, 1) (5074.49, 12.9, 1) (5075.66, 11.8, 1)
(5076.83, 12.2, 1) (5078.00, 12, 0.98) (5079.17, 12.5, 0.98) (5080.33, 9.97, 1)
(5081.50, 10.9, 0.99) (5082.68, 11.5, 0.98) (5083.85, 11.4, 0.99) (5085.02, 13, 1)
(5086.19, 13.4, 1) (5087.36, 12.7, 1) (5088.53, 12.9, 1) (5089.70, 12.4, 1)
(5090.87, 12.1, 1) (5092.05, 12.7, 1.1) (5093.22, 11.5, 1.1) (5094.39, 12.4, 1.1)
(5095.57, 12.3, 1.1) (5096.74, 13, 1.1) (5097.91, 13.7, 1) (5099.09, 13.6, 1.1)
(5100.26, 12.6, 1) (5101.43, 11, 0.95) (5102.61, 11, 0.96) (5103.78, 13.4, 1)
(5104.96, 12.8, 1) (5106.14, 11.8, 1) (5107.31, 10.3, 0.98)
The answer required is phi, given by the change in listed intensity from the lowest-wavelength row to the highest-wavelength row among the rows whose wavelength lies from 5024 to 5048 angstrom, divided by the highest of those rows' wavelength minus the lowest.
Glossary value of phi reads -0.14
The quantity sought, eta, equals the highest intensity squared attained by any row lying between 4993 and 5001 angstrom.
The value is 216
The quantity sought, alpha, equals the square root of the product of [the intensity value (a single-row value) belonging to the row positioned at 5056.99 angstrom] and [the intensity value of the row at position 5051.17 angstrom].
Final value 12.4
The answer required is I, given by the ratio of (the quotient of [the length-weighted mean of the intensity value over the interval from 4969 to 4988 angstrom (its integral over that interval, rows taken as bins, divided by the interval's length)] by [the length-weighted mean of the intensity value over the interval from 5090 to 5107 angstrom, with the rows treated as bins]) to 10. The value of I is 0.101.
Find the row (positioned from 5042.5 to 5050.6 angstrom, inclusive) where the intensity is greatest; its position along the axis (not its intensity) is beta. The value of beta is 5044.20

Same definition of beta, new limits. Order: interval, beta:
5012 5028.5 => 5024.49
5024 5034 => 5024.49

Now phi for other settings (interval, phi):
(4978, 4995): -0.08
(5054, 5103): -0.03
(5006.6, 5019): -0.14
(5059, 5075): -0.02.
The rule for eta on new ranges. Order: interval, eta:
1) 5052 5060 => 174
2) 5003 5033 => 272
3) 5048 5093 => 219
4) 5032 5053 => 185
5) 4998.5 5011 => 272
